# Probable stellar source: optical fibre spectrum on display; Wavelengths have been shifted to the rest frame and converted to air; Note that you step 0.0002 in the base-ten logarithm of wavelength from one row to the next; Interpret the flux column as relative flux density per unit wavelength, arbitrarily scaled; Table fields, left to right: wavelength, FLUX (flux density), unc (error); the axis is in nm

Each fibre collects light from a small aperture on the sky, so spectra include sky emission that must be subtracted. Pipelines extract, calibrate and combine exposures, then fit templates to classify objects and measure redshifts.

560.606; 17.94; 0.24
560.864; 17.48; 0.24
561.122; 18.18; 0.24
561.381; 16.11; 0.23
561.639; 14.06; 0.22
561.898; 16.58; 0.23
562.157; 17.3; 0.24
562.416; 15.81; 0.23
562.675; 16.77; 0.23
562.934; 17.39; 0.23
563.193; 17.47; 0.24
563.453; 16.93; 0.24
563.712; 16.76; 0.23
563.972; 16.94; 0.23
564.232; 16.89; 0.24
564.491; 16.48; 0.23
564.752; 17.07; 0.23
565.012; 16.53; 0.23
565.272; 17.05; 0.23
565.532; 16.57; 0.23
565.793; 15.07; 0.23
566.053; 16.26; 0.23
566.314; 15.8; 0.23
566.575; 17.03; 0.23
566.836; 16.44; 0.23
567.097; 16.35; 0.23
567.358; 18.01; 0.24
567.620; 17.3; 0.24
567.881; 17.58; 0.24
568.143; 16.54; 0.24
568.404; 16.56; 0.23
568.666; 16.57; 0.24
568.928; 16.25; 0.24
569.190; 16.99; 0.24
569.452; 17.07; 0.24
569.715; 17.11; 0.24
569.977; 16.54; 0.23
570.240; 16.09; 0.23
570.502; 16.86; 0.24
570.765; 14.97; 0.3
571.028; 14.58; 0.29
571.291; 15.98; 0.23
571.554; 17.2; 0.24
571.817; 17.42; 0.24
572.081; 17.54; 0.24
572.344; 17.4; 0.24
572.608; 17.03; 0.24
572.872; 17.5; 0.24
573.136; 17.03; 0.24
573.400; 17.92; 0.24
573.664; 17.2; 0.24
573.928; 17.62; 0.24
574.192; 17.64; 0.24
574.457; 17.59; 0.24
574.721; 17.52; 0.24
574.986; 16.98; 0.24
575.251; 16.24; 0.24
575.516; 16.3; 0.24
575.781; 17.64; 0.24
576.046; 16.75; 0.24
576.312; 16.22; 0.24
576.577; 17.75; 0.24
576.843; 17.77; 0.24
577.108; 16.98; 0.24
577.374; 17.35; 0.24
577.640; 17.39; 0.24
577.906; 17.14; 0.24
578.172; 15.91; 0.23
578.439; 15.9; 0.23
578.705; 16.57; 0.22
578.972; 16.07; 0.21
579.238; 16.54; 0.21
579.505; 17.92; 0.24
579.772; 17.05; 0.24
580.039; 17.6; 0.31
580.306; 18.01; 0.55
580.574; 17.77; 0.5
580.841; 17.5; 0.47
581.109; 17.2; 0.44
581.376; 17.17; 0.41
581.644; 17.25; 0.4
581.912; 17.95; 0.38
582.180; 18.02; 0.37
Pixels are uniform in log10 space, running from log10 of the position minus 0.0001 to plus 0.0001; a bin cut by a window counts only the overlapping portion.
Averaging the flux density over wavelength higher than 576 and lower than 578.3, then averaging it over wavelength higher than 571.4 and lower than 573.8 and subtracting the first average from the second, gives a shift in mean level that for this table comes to 0.3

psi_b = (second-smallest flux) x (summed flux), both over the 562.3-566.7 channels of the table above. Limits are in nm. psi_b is 4469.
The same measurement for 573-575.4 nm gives 2644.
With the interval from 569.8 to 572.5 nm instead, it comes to 2464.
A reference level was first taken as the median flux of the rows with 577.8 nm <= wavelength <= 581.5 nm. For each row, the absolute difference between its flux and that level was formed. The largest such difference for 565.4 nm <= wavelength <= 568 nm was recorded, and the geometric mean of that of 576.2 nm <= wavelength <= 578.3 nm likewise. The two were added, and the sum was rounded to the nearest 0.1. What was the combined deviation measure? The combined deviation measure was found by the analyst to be 2.4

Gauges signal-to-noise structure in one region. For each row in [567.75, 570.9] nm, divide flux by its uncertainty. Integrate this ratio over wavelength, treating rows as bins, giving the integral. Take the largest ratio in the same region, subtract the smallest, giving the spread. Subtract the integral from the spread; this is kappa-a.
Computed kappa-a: -193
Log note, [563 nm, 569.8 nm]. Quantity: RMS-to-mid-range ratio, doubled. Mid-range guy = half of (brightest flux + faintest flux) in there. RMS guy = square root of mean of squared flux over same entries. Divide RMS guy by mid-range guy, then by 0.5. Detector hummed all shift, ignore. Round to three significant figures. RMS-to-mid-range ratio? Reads 2.03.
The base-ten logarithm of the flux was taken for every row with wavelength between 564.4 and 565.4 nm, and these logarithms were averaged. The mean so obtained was 1.22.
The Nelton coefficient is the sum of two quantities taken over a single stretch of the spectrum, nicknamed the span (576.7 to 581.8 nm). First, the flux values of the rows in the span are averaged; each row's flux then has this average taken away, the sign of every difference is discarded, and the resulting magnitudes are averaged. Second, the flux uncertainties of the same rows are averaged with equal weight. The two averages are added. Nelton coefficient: 0.81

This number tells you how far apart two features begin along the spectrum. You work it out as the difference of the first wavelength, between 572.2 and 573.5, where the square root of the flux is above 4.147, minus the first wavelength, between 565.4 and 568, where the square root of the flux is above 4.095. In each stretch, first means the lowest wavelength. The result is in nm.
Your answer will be 5.77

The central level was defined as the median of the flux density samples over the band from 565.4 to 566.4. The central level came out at 16.03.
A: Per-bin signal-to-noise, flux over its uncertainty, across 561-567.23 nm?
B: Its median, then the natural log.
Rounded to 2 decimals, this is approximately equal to 4.28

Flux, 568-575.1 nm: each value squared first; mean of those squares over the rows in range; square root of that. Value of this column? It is 16.9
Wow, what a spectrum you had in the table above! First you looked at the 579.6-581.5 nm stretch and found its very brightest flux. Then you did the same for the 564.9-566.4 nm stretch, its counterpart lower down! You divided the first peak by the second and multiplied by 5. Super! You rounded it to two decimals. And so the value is 5.28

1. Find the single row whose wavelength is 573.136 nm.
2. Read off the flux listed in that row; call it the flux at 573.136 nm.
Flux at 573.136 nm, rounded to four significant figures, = 17.03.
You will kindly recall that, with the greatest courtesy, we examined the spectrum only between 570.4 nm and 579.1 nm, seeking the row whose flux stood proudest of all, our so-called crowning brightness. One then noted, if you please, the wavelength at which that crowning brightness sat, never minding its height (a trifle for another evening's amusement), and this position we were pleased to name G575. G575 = 573.400 nm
